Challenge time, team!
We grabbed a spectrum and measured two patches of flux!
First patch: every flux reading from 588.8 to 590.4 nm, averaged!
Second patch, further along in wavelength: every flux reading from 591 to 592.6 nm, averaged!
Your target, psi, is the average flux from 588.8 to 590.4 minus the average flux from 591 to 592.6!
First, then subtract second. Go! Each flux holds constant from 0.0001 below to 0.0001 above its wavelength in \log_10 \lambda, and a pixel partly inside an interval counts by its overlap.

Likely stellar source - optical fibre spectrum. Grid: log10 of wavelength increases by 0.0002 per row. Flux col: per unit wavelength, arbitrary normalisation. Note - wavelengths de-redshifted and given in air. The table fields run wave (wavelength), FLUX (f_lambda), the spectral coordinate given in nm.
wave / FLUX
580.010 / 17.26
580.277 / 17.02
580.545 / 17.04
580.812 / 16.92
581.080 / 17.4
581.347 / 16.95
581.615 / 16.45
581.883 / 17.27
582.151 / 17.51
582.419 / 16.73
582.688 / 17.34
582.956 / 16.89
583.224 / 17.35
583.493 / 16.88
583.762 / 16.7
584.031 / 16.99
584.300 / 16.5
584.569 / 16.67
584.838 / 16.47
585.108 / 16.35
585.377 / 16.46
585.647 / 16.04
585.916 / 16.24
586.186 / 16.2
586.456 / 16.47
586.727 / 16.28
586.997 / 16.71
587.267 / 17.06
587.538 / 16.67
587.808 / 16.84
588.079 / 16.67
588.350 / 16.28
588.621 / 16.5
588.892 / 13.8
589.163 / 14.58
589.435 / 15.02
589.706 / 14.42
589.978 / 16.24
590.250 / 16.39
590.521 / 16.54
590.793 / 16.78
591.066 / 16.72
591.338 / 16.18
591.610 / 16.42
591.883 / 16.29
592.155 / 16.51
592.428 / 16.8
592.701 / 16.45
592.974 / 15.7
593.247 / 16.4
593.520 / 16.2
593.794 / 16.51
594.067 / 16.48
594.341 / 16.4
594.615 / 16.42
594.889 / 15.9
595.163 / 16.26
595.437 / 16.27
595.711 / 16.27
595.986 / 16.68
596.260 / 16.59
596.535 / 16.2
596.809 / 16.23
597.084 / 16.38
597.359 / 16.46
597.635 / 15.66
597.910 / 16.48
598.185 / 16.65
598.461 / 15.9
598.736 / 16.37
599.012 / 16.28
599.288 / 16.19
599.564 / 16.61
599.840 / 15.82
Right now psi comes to -1.4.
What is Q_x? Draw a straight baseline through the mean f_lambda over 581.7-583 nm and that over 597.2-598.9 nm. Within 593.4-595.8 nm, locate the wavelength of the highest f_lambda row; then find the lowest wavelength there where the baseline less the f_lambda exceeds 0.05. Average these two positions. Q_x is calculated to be 593.66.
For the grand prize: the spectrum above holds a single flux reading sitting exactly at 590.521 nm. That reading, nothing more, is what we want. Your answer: 16.54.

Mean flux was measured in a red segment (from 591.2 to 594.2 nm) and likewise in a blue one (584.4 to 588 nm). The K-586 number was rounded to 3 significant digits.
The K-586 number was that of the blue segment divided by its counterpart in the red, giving 1.01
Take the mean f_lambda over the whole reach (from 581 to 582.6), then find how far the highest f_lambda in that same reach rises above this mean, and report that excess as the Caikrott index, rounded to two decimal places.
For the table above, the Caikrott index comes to 0.46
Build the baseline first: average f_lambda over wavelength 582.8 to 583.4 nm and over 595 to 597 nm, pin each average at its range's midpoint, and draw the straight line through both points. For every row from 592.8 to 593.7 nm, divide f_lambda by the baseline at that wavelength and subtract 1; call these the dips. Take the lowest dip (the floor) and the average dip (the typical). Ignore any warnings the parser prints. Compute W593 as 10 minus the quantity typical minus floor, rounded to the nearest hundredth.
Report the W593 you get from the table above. 9.97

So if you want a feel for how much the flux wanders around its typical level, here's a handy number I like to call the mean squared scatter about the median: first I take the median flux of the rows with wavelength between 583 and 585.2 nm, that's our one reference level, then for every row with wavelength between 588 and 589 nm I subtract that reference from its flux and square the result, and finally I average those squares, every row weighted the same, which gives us 2.1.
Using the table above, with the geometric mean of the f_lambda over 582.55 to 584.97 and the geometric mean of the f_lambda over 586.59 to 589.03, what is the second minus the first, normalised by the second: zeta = -0.036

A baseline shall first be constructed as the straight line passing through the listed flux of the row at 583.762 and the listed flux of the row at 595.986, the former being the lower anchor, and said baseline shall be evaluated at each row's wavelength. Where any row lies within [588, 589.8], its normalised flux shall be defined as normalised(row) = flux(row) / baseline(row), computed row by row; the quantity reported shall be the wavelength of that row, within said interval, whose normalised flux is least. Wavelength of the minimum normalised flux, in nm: 588.892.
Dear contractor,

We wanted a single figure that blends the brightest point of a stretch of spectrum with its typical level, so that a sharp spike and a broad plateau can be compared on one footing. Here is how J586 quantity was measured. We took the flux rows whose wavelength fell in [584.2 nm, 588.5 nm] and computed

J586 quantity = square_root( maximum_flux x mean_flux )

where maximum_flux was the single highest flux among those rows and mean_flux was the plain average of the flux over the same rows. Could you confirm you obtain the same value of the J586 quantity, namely 16.8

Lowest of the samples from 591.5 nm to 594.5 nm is 15.7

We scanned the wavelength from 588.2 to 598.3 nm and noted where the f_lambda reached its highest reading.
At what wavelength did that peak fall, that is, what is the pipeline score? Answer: 592.428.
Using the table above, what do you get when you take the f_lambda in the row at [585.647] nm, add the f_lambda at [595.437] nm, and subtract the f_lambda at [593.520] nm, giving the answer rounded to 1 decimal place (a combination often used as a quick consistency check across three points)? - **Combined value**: 16.1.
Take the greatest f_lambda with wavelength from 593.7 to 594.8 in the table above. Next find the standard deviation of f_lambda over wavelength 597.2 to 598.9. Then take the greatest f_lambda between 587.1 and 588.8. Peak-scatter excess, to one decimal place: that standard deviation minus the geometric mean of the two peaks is -16.4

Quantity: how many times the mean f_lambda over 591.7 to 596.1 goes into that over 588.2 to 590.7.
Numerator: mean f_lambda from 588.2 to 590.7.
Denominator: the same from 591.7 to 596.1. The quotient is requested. 0.95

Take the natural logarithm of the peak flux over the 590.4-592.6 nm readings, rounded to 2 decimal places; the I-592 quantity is 2.82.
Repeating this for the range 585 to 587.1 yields 2.82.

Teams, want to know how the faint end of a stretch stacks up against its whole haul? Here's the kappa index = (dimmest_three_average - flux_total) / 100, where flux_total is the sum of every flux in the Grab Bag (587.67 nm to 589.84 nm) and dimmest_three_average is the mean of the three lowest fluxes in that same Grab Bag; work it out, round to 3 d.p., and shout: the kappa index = -1.098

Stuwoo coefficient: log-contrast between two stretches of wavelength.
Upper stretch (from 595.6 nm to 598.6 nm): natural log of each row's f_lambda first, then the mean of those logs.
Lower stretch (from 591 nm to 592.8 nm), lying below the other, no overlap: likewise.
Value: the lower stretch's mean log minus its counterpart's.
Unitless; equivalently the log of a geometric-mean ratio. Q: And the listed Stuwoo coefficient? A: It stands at 0.01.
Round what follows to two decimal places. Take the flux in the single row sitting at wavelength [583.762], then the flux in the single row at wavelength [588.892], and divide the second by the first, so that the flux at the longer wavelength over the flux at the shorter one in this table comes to 0.83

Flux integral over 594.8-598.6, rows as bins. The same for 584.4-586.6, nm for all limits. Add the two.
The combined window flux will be 98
